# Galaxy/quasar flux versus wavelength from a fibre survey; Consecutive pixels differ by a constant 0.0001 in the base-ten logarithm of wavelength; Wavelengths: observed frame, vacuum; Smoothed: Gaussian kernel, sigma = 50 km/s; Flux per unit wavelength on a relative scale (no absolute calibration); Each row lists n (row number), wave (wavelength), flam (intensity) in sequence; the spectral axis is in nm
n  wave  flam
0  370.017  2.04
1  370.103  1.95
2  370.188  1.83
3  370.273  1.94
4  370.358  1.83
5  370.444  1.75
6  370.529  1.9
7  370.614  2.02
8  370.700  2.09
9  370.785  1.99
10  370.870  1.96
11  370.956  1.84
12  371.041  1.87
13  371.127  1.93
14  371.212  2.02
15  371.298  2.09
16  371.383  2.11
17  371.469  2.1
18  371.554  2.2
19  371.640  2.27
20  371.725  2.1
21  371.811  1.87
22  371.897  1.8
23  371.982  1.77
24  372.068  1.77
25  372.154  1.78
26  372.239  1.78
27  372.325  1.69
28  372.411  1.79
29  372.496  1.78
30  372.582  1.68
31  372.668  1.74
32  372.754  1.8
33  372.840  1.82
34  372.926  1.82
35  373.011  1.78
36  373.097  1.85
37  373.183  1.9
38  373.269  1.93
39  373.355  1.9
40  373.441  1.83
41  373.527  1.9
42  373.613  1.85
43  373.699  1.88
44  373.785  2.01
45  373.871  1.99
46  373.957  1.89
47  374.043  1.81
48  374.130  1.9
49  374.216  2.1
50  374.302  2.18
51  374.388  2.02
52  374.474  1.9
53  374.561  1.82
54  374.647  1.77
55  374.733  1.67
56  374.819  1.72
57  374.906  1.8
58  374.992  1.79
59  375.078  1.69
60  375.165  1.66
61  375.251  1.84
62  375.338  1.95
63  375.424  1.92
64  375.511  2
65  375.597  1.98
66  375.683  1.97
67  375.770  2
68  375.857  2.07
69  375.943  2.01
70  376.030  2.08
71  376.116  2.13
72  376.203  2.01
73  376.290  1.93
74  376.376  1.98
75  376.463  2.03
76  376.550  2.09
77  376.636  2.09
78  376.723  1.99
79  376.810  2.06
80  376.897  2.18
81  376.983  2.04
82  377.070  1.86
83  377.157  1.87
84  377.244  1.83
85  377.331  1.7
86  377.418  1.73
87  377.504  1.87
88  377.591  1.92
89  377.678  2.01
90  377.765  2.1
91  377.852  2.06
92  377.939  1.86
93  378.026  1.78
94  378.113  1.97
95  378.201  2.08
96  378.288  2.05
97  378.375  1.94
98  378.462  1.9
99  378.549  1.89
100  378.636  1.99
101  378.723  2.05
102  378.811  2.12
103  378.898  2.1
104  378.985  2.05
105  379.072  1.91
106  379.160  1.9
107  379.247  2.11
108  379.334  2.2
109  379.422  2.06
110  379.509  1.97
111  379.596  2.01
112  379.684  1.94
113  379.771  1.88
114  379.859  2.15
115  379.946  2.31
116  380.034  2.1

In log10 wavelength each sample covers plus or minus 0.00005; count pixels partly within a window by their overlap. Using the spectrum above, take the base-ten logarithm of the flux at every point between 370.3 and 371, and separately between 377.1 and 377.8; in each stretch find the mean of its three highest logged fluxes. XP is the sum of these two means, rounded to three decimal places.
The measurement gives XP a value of 0.611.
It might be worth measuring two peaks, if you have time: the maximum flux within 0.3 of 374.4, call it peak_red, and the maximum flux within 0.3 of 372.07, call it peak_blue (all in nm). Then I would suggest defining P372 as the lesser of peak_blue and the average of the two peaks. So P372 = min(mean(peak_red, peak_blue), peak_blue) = 1.87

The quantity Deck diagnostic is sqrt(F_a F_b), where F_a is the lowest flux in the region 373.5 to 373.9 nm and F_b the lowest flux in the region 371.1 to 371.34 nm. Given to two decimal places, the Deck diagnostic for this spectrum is 1.89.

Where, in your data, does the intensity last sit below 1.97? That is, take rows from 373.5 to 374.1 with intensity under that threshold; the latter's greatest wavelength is 374.043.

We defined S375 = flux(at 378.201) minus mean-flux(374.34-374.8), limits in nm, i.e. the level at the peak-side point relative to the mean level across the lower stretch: 0.24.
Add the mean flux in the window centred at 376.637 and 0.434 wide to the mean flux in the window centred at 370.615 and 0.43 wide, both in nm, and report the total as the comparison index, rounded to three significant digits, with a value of 4.00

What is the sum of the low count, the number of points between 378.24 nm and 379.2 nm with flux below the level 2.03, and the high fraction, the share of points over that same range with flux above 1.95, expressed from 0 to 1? 6.5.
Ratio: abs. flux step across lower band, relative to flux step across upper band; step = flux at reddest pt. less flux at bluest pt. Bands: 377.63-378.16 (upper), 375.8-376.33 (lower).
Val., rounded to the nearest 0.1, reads -3.5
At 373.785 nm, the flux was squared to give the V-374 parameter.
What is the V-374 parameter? 4.04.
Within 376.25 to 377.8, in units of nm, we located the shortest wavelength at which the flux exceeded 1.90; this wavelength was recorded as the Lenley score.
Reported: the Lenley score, 376.290 nm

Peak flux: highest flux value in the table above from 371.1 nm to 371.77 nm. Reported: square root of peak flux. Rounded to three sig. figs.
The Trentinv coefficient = 1.51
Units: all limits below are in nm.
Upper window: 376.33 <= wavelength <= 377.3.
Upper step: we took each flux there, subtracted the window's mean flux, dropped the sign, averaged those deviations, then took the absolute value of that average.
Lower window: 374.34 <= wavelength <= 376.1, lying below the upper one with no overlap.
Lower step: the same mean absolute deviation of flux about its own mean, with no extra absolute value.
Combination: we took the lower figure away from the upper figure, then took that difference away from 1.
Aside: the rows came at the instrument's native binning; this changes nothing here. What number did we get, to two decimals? 1.03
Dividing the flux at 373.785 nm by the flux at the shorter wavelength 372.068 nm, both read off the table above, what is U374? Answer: 1.14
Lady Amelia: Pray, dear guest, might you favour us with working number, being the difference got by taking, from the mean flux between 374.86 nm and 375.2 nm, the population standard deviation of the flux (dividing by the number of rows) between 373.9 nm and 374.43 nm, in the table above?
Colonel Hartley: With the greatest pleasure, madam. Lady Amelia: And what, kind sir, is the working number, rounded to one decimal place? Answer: 1.6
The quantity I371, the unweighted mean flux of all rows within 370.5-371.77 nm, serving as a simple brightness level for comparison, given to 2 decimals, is 2.03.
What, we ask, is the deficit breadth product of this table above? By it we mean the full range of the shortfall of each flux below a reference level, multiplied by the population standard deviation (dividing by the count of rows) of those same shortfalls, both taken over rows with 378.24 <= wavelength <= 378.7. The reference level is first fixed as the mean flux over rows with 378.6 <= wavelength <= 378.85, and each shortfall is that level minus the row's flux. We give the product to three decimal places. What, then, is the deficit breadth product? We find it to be 0.010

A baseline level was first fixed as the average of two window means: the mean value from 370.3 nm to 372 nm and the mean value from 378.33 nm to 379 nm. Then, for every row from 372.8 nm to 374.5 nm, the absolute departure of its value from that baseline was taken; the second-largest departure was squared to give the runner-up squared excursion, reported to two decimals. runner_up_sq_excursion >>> 0.04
